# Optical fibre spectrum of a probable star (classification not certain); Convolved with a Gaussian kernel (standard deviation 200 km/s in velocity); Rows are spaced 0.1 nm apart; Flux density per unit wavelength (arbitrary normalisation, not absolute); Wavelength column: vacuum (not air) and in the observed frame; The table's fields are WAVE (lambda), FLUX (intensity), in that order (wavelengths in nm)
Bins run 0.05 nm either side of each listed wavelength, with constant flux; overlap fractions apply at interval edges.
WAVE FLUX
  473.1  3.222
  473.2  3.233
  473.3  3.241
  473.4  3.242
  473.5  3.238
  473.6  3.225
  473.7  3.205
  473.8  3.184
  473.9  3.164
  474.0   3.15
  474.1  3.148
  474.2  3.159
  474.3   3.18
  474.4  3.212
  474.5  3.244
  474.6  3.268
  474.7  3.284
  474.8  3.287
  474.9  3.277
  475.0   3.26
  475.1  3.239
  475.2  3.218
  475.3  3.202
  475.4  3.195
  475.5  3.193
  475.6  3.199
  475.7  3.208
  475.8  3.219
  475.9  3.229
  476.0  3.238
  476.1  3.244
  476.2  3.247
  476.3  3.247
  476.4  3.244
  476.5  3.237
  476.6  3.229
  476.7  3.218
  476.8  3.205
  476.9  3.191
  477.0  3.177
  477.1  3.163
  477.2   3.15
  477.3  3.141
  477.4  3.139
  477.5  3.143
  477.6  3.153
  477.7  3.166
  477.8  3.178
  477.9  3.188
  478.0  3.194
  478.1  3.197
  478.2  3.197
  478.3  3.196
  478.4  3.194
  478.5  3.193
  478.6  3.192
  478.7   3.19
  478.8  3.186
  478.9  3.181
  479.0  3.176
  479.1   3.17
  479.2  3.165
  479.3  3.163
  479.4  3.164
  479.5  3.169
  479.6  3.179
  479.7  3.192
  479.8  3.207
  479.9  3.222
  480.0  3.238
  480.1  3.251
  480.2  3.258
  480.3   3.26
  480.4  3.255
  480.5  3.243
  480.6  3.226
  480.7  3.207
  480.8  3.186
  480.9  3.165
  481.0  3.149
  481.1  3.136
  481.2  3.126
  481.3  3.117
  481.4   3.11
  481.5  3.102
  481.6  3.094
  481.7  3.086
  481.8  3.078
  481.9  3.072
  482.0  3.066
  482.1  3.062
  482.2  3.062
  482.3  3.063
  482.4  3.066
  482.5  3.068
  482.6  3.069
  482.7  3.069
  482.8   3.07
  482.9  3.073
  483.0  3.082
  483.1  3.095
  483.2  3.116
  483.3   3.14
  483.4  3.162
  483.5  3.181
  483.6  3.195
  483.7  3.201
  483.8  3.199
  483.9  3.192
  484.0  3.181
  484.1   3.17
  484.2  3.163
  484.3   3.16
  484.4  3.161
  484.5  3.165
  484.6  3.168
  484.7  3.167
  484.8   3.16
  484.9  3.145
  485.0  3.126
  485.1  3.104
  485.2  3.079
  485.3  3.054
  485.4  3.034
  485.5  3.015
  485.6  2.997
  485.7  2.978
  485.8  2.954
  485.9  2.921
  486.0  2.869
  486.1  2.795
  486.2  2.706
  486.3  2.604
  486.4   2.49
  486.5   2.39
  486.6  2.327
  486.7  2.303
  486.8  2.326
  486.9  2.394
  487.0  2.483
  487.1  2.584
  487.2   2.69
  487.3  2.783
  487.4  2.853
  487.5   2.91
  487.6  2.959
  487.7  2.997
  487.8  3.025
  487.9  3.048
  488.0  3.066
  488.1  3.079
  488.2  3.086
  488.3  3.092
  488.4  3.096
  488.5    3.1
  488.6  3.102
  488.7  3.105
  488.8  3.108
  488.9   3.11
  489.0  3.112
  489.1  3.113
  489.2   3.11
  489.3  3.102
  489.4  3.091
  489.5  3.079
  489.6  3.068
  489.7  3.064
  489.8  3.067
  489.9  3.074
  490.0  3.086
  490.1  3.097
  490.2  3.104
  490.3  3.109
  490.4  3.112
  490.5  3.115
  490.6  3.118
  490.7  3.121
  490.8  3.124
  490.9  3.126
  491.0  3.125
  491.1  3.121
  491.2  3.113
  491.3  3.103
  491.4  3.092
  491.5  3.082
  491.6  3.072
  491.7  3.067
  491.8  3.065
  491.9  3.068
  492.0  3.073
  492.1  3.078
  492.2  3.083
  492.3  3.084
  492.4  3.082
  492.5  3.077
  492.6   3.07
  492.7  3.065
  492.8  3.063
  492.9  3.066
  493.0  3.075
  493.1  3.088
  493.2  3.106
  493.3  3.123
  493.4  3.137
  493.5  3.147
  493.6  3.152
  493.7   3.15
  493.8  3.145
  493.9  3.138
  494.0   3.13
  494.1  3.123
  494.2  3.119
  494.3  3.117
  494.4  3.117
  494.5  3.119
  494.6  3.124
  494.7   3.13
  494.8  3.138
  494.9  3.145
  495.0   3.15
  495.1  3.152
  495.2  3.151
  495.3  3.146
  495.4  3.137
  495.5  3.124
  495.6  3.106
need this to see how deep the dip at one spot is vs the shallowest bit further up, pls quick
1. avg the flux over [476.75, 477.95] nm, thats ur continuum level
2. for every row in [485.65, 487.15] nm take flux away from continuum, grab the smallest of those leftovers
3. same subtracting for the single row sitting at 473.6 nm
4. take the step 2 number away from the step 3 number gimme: -0.25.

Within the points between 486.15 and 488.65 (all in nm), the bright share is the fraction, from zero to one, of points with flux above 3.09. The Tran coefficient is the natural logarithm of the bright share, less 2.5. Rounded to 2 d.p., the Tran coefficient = -4.33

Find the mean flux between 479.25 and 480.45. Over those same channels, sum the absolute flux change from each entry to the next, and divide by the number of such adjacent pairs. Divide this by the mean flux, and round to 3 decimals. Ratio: 0.003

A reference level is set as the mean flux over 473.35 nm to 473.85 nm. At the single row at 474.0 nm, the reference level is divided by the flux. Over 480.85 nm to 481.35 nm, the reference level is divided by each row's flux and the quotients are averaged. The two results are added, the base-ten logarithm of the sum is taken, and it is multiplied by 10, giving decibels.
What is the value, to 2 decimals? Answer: 3.11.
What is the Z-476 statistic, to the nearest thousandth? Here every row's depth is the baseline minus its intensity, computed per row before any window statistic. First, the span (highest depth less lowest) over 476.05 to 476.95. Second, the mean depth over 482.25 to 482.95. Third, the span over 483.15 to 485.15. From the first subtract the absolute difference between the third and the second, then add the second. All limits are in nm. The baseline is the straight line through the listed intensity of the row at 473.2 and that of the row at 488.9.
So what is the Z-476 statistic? 0.140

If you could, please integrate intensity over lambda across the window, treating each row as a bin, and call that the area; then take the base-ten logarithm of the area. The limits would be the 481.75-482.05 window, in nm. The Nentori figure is -0.035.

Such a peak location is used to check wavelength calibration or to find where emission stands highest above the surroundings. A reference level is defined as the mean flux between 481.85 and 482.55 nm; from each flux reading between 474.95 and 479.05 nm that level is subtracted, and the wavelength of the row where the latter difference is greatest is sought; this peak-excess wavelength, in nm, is 475.0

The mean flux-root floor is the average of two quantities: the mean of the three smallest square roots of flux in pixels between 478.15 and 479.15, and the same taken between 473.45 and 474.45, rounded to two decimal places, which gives 1.78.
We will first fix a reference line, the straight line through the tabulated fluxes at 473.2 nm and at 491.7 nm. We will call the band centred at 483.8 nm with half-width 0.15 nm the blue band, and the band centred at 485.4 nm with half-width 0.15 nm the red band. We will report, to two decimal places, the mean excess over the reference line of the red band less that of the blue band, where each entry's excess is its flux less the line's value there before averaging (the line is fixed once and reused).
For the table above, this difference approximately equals -0.15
